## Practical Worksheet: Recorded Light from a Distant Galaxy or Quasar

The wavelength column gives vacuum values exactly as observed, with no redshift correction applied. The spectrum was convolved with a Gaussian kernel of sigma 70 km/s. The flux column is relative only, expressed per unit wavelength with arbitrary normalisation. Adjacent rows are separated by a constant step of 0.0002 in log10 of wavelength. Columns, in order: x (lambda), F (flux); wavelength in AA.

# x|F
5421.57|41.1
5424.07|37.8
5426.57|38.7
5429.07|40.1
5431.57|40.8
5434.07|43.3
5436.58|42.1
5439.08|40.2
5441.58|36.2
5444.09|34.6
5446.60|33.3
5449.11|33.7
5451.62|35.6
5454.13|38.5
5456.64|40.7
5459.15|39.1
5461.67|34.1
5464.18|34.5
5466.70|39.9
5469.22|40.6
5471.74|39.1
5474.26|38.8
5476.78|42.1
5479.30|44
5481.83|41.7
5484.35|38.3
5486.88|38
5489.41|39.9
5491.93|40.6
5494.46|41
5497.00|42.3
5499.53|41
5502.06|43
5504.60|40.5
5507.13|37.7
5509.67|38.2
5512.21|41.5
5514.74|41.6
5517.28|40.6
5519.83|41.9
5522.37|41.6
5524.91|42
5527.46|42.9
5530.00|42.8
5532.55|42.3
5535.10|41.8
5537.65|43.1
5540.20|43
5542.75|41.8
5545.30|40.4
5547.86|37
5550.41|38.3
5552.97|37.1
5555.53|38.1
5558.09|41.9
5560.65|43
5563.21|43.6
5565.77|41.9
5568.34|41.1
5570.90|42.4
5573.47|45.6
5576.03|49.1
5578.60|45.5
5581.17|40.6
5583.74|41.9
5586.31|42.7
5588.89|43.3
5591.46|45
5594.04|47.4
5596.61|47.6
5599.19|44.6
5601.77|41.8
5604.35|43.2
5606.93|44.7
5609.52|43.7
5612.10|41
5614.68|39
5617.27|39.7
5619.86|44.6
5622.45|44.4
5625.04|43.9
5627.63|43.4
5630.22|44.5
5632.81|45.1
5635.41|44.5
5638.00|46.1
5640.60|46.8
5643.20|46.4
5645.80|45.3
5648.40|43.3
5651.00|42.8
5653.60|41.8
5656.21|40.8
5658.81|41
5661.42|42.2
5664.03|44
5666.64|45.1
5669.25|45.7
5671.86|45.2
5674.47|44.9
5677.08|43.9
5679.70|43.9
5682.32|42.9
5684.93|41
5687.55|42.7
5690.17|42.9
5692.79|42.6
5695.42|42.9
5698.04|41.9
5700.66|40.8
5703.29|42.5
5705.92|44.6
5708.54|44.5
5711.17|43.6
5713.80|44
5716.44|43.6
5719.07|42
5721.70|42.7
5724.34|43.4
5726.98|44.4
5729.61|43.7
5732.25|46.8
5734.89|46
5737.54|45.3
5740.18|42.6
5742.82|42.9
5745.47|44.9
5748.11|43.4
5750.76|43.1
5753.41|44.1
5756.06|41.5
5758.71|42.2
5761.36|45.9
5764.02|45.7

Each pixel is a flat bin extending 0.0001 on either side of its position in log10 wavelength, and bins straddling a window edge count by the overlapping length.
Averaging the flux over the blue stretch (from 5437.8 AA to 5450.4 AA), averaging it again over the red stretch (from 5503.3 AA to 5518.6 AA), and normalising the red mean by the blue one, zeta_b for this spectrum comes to 1.12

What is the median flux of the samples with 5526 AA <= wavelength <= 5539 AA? 43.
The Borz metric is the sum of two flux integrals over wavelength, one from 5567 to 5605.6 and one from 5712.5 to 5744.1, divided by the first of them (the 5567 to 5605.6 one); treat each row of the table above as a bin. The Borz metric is 1.8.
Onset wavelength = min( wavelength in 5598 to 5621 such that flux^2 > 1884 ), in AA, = 5599.19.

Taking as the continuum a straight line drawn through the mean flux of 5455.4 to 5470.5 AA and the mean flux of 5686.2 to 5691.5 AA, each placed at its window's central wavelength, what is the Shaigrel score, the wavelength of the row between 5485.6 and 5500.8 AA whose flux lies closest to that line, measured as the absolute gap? 5486.88 AA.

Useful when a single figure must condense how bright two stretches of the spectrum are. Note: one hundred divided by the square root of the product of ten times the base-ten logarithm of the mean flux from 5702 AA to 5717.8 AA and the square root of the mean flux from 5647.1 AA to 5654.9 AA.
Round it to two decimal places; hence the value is 9.66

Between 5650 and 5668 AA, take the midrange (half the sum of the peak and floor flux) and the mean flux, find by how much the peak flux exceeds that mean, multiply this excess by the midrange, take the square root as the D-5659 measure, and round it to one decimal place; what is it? 10.5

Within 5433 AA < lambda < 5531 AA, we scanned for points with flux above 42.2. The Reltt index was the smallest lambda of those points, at 5434.07 AA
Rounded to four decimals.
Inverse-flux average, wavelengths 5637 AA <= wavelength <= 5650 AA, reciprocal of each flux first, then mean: 0.0220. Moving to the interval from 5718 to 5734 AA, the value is 0.0228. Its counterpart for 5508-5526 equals 0.0244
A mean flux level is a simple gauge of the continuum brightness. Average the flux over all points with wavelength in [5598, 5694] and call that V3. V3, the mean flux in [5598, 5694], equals 43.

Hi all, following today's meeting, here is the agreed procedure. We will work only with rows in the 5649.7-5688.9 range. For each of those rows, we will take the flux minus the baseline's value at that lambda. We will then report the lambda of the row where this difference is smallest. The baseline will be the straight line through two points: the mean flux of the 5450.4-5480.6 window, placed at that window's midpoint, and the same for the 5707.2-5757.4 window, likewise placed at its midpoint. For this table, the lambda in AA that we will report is 5684.93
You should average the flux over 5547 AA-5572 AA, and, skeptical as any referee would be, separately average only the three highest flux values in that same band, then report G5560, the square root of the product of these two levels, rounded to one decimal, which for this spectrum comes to 41.7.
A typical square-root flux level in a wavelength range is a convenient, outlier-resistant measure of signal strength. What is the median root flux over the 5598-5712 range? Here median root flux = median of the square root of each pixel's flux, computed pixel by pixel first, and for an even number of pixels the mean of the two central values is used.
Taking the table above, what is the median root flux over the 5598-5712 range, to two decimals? 6.61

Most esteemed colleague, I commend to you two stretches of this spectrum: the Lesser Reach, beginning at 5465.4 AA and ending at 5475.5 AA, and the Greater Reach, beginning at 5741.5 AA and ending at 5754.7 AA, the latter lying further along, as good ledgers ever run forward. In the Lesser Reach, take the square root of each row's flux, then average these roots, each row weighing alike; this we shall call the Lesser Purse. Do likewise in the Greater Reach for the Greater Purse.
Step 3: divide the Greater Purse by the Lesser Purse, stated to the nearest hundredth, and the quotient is 1.05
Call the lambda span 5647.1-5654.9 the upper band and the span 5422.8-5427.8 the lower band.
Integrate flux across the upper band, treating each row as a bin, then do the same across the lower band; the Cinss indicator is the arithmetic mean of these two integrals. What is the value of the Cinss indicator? 262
